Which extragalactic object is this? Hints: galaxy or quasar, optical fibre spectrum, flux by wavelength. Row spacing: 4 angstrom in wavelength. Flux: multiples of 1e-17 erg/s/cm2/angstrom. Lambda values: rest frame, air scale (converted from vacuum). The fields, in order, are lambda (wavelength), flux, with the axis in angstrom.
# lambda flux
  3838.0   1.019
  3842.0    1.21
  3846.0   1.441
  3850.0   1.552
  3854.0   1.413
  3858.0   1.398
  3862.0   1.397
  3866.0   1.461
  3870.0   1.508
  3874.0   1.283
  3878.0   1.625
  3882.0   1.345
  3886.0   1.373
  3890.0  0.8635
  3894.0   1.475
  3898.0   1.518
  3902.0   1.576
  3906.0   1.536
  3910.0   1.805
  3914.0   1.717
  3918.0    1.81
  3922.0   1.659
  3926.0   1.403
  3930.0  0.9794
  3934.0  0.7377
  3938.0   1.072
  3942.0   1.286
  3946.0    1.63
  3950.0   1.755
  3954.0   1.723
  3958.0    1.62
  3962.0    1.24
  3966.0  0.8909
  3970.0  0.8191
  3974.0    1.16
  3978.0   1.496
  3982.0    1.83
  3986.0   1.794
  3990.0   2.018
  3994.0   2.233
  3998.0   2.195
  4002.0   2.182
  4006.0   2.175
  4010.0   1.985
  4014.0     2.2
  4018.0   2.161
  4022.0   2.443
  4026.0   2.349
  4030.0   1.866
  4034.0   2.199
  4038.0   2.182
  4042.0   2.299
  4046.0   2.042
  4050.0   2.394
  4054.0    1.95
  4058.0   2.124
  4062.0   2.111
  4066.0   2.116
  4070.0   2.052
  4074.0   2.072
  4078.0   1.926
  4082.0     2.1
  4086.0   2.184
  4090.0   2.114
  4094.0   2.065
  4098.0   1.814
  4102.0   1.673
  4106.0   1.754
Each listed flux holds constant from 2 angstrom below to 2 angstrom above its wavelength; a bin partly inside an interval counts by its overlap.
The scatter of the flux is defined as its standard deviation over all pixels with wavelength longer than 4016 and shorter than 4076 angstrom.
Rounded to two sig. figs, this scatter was 0.16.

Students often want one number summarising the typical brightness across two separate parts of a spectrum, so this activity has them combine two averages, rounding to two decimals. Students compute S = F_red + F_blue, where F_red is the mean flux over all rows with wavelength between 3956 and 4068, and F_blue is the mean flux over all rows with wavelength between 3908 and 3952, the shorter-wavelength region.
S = 3.37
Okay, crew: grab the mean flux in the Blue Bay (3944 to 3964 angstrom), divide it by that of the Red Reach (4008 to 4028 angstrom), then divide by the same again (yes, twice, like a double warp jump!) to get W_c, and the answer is 0.32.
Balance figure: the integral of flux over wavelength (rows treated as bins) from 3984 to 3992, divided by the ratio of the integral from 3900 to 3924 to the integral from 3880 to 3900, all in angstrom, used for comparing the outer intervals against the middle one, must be 10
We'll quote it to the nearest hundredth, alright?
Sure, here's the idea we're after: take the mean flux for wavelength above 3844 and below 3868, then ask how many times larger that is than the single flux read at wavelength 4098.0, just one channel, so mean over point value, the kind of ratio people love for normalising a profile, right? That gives 0.80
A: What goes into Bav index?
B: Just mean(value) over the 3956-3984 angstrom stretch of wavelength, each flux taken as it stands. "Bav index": 1.3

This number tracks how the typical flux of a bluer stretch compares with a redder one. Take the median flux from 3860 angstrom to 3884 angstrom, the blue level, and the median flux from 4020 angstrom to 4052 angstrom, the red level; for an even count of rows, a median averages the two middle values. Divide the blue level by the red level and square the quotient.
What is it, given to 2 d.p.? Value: 0.40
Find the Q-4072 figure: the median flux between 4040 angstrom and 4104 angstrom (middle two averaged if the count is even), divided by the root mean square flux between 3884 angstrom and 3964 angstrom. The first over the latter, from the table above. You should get 1.42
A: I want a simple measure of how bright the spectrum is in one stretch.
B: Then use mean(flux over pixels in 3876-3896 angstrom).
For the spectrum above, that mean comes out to 1.34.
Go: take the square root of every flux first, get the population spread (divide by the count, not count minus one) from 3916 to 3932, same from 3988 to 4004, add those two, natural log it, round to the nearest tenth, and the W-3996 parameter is -1.8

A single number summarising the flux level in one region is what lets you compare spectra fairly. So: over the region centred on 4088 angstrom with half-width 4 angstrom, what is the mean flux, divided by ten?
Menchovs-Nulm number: 0.215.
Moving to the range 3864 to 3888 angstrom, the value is 0.143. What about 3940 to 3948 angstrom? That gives 0.146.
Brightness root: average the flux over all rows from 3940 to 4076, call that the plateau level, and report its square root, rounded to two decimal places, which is 1.38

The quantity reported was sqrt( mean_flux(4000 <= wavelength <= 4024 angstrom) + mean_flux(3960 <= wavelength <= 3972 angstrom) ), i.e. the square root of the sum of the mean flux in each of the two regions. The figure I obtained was 1.78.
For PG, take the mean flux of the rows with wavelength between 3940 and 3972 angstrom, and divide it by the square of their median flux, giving 0.65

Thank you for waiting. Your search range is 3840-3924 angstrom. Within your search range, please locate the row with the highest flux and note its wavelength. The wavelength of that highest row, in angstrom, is 3918.0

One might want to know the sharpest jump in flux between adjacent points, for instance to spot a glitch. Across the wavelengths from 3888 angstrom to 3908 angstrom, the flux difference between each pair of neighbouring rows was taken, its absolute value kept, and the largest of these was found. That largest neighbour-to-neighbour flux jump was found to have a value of 0.61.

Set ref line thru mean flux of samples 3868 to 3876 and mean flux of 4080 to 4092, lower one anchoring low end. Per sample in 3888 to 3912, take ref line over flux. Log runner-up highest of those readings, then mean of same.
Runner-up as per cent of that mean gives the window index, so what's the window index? 93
